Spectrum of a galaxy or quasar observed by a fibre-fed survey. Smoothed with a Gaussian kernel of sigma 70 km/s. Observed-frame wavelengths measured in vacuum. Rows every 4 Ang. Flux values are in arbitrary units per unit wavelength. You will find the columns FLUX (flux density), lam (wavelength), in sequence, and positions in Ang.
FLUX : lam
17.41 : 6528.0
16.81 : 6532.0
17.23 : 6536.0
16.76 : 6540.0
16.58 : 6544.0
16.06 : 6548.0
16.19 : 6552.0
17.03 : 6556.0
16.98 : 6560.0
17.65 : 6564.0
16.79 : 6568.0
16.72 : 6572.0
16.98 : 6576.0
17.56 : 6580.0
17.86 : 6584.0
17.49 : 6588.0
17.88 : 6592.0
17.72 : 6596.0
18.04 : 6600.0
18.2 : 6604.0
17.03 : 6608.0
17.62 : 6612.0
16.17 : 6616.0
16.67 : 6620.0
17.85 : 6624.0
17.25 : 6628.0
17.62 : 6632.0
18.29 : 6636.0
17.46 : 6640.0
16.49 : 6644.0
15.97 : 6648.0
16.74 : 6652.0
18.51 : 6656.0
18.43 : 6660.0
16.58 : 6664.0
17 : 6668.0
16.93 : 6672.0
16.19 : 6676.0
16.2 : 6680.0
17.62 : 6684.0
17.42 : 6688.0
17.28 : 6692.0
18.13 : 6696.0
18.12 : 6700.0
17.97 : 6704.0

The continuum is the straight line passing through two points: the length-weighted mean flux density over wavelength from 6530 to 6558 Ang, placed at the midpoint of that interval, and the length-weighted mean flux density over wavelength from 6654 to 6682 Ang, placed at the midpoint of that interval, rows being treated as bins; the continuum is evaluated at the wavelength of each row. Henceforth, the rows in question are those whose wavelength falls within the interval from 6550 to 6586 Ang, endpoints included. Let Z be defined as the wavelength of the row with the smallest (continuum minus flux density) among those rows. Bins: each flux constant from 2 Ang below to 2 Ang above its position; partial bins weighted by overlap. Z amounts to 6584.0 Ang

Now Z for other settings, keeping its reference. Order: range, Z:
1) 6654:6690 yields 6656.0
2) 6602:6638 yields 6604.0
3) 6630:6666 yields 6656.0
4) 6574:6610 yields 6604.0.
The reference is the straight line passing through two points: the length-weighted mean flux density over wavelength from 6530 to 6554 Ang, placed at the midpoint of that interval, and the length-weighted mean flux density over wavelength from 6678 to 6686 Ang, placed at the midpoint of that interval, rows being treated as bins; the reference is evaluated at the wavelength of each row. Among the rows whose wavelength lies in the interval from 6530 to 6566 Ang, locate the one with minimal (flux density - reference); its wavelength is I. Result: 6548.0 Ang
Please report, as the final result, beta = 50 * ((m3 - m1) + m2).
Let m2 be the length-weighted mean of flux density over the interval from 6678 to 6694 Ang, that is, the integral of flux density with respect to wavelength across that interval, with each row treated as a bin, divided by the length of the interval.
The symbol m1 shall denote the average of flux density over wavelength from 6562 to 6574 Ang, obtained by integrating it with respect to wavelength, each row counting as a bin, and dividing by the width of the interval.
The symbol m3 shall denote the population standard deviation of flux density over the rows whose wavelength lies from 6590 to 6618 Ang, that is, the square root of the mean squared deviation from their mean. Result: 36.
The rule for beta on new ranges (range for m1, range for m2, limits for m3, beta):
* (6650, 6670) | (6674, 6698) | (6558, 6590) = 5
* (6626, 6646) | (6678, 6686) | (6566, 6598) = -3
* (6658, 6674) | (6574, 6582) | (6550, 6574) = 23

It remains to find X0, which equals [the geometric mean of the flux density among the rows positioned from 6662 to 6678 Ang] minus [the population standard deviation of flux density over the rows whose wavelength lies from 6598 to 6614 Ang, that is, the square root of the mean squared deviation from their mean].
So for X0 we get 16.2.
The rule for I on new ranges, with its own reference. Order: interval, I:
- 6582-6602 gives 6588.0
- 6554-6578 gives 6572.0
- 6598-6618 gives 6616.0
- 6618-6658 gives 6648.0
